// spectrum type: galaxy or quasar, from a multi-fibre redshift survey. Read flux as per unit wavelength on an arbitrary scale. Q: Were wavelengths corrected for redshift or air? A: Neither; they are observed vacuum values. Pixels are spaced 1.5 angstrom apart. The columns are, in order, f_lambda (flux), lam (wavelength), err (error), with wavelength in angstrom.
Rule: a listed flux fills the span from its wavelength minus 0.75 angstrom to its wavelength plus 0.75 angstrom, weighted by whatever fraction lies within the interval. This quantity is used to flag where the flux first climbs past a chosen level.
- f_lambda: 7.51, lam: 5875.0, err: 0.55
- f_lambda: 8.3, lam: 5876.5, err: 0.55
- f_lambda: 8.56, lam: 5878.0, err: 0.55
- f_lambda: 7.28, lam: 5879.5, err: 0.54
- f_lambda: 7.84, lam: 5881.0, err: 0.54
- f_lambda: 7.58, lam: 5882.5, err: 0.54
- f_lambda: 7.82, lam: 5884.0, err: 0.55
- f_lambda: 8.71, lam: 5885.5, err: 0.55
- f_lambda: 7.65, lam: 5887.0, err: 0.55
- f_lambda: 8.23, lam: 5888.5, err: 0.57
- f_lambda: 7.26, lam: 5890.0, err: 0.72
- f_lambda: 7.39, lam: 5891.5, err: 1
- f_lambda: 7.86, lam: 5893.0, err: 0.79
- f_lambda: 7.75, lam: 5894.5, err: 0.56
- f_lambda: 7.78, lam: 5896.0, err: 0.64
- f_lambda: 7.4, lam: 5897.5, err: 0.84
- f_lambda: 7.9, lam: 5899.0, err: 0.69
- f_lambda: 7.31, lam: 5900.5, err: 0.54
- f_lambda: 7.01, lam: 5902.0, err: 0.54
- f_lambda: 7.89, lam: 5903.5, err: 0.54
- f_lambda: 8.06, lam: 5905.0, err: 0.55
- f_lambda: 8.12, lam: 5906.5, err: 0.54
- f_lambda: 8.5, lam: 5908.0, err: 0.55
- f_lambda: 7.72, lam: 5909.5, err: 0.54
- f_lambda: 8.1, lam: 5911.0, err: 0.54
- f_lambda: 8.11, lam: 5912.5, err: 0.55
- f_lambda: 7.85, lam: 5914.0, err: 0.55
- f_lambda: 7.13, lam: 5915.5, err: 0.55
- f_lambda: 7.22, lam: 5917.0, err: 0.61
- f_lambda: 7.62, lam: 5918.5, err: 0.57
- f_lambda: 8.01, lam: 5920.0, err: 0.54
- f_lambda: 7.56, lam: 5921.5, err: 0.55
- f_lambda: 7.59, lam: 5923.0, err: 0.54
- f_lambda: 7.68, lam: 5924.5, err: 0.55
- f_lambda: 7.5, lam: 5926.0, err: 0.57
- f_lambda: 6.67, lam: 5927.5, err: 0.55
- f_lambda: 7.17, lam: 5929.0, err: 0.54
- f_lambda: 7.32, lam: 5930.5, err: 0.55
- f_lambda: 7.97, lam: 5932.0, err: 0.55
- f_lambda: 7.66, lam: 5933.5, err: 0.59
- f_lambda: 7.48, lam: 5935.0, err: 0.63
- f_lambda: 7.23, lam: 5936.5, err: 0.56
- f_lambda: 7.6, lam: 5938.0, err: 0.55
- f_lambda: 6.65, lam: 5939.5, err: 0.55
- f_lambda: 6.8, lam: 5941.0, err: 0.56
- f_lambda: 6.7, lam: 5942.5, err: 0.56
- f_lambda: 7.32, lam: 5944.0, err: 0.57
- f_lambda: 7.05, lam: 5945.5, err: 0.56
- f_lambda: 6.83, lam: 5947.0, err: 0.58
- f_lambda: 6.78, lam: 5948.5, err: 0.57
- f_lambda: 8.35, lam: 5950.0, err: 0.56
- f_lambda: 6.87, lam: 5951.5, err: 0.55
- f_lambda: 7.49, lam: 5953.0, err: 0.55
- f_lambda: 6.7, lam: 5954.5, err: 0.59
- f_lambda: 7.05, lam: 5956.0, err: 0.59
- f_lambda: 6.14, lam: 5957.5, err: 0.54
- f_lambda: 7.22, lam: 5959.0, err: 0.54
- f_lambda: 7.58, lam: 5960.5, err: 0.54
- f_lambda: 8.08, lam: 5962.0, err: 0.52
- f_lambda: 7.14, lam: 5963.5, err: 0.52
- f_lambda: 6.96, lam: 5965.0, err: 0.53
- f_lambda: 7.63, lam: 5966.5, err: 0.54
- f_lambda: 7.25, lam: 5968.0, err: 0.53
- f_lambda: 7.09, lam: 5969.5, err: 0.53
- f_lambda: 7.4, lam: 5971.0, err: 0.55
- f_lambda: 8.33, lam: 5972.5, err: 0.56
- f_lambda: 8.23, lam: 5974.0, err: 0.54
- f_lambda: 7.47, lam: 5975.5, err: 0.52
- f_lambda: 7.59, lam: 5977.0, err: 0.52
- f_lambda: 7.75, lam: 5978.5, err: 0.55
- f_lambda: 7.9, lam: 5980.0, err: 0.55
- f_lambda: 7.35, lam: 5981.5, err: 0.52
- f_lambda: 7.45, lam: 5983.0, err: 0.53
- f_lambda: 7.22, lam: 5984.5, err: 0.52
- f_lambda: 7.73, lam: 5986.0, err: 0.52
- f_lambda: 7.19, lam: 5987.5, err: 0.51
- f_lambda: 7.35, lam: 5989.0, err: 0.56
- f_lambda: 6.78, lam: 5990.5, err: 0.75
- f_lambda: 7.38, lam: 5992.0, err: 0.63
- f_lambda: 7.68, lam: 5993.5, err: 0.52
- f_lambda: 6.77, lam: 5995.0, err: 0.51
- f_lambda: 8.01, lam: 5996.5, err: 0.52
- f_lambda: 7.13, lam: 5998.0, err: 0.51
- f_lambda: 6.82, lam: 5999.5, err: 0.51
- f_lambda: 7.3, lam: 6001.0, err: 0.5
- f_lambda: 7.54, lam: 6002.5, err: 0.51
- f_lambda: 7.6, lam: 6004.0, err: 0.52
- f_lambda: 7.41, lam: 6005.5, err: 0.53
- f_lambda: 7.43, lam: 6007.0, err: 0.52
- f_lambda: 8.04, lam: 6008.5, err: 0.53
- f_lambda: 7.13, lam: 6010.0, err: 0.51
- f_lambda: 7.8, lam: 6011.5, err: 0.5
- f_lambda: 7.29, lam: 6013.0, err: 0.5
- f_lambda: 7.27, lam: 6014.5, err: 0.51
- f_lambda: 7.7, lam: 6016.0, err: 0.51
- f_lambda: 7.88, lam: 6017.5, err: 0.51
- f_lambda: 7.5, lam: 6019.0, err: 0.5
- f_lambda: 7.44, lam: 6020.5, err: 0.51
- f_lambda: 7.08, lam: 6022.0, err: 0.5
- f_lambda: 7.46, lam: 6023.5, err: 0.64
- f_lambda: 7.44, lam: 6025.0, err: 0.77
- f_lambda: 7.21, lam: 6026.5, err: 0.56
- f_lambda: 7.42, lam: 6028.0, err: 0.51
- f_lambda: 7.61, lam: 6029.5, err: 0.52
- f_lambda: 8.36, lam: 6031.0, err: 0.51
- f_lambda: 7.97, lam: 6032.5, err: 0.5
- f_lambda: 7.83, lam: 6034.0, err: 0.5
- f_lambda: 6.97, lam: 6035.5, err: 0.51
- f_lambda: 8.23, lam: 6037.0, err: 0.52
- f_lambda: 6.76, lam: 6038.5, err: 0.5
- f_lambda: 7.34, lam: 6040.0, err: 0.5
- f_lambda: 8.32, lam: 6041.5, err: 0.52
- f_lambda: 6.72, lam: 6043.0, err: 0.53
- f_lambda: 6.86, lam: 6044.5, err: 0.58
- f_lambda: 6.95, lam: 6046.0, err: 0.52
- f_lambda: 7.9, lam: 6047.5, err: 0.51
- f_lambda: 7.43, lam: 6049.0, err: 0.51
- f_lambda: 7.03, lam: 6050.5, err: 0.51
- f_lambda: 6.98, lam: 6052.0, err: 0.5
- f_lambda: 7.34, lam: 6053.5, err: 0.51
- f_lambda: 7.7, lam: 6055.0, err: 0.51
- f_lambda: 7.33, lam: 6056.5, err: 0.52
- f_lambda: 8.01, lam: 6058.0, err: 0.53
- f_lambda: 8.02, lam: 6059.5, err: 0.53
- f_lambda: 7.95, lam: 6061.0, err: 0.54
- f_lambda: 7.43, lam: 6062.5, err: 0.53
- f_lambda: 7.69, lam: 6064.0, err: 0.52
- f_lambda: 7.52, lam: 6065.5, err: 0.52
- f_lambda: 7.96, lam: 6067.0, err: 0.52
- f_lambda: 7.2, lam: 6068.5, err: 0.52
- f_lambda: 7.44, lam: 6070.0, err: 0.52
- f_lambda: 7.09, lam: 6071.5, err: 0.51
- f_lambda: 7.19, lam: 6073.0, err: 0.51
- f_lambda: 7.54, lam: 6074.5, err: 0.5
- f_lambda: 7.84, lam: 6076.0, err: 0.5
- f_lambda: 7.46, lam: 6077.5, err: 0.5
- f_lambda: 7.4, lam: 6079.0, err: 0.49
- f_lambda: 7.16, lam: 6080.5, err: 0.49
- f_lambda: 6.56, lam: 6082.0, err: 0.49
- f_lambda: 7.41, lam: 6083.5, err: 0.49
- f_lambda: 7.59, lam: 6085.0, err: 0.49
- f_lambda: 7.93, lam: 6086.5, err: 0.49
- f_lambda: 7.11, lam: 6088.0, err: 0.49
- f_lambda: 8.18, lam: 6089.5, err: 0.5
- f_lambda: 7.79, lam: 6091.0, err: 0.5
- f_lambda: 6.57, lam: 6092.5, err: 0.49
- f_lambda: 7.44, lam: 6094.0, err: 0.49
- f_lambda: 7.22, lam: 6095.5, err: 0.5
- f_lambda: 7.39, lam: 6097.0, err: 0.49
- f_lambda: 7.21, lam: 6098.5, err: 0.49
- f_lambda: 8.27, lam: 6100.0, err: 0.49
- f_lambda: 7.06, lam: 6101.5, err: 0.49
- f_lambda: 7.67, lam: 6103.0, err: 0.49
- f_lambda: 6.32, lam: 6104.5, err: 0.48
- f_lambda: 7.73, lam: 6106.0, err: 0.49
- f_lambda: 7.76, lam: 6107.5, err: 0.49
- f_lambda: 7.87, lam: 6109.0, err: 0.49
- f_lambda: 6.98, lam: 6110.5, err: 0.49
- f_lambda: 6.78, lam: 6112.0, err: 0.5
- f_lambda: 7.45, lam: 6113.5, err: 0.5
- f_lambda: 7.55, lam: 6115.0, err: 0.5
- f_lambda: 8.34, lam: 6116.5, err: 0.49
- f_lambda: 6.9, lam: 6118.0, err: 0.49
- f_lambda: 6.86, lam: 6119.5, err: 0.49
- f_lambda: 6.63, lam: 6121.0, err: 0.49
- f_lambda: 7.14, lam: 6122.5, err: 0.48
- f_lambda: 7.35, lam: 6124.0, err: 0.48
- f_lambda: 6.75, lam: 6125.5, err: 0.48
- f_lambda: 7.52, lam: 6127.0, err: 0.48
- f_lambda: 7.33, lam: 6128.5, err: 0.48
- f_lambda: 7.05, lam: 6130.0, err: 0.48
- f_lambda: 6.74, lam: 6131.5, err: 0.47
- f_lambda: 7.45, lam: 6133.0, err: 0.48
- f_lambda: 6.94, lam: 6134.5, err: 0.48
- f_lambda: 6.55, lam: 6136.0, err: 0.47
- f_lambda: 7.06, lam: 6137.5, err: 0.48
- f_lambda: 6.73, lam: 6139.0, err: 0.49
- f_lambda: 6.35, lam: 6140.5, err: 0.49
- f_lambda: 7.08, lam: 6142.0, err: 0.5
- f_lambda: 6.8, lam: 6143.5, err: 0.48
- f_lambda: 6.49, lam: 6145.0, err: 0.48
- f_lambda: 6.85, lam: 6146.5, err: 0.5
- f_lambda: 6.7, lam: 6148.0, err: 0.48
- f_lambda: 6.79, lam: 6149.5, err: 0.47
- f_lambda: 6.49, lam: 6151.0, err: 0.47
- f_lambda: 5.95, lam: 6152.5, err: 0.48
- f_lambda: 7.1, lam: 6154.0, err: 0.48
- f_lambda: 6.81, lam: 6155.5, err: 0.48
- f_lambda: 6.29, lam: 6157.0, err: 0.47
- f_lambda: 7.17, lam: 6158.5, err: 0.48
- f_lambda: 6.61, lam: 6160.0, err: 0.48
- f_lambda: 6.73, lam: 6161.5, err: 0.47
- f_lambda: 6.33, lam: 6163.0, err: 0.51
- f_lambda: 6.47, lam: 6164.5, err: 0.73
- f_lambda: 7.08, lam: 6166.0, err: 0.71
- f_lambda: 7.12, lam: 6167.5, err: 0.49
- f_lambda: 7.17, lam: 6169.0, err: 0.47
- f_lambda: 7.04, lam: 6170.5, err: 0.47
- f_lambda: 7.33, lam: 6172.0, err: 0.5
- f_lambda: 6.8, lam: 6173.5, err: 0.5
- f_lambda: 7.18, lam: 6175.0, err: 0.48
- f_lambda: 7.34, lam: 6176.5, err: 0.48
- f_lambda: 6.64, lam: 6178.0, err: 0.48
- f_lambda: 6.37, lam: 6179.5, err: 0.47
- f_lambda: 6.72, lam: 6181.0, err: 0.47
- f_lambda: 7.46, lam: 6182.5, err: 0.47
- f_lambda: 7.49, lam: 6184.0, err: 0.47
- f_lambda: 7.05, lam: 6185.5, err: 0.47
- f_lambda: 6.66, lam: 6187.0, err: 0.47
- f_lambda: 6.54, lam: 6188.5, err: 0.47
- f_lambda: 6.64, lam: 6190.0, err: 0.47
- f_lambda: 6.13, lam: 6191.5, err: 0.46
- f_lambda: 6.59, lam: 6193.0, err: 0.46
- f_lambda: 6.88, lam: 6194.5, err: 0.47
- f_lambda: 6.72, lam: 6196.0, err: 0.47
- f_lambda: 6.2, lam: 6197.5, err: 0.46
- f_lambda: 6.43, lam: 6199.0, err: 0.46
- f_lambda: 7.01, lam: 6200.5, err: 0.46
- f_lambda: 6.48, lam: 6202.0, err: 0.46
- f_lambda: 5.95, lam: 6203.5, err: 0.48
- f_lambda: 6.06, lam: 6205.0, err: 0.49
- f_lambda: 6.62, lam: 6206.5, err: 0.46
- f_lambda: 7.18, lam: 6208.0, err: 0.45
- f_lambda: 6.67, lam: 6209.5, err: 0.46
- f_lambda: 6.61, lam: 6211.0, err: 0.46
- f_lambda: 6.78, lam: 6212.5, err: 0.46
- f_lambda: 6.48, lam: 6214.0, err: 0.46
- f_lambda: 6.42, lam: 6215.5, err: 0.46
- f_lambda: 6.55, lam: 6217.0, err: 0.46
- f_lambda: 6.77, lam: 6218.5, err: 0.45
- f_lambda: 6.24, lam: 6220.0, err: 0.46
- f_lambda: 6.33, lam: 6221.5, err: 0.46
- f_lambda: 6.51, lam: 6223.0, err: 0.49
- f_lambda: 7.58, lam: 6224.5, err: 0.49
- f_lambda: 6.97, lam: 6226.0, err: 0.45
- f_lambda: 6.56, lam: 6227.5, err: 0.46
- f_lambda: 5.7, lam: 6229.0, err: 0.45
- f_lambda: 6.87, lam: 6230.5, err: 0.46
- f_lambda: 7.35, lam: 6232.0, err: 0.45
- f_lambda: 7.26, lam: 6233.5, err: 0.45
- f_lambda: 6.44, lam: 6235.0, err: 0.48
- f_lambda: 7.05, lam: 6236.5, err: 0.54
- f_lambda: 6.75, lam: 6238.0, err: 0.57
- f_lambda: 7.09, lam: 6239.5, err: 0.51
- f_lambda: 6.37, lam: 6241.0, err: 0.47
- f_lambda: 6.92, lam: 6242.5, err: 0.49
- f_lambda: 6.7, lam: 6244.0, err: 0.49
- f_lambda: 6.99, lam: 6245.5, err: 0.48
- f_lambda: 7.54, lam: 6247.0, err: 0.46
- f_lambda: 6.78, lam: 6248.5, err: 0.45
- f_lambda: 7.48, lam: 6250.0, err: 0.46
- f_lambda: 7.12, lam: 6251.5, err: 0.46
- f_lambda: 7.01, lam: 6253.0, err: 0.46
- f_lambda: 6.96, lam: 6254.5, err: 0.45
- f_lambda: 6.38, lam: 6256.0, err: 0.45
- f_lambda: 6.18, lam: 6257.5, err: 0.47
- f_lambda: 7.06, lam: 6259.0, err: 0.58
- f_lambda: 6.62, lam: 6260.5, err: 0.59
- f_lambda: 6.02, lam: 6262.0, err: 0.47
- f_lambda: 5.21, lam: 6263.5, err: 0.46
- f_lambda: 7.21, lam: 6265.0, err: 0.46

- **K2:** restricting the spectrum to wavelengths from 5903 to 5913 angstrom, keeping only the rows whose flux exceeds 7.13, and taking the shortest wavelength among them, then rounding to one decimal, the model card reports 5903.5 angstrom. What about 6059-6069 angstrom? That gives 6059.5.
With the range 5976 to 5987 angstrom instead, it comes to 5977.0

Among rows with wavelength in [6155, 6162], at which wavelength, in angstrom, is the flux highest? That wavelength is 6158.5 angstrom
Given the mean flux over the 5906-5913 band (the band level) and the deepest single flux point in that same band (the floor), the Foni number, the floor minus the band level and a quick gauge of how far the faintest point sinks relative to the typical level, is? -0.39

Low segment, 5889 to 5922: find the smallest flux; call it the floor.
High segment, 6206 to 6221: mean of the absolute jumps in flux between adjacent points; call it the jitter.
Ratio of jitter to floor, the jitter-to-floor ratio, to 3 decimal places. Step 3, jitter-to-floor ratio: 0.040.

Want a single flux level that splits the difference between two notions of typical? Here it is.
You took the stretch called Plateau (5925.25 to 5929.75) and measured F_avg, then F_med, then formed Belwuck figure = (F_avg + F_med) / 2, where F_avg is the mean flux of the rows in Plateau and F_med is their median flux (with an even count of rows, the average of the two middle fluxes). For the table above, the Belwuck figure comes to 7.14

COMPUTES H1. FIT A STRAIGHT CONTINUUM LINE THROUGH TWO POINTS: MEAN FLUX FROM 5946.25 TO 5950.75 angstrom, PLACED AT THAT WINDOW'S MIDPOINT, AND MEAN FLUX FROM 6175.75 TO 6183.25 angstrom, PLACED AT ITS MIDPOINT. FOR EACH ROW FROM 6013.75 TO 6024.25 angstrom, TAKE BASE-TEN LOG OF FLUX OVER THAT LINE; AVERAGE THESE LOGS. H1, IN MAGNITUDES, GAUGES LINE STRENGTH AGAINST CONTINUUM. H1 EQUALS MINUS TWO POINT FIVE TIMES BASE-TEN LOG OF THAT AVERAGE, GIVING 4.5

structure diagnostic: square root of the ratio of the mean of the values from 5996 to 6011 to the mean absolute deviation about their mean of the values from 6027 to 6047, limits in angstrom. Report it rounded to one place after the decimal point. 3.8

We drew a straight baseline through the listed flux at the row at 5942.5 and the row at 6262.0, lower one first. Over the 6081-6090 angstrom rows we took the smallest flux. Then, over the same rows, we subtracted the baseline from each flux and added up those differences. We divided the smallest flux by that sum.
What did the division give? 1.0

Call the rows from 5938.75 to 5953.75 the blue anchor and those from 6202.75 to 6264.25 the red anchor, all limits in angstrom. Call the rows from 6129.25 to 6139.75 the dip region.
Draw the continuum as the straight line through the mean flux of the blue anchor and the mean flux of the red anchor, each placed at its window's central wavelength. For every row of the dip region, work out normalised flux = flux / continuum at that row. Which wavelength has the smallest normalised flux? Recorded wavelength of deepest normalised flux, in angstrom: 6136.0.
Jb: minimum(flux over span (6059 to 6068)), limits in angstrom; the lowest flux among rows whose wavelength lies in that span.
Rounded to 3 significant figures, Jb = 7.43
